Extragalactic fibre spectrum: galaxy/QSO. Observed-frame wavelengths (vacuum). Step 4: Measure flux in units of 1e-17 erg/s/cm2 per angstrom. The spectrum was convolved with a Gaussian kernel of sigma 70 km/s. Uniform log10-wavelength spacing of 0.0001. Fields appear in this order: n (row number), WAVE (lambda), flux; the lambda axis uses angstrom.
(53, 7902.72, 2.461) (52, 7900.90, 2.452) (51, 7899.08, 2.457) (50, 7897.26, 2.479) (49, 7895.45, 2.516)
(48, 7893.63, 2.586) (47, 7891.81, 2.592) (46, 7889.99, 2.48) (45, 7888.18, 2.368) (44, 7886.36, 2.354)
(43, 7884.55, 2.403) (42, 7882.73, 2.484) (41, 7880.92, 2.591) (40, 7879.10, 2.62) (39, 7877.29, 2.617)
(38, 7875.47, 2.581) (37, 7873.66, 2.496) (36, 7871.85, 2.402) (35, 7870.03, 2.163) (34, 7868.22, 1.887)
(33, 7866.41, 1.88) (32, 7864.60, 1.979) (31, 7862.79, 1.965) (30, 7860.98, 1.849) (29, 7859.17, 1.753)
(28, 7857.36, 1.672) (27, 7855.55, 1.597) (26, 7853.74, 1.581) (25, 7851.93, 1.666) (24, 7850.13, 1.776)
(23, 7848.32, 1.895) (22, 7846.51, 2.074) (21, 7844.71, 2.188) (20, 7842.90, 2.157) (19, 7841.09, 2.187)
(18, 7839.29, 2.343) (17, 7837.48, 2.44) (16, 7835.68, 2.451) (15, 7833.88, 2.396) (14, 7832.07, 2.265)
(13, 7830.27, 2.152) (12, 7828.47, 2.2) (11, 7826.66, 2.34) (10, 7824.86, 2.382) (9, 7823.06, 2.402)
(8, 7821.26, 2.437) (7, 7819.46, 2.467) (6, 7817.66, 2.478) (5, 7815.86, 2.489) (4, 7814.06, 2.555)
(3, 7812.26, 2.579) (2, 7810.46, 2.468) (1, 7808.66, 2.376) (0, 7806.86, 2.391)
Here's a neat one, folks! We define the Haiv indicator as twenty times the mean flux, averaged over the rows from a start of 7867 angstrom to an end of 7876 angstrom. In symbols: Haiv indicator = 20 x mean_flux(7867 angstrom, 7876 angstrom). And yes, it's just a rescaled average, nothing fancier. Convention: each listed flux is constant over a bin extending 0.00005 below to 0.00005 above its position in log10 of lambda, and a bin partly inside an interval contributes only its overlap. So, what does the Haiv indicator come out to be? 46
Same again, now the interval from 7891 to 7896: 51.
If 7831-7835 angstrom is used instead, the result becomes 47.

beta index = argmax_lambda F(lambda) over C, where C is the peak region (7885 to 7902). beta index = 7891.81 angstrom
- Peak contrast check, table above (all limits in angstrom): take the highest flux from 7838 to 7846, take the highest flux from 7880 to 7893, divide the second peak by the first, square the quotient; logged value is 1.2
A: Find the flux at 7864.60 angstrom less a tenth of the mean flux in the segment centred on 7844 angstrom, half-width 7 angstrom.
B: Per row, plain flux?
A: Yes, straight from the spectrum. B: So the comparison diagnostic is 1.77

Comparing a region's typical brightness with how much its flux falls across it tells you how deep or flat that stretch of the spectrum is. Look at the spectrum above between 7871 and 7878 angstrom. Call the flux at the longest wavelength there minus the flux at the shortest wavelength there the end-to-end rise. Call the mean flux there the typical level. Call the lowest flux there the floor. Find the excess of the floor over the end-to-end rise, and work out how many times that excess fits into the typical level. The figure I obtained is 1.2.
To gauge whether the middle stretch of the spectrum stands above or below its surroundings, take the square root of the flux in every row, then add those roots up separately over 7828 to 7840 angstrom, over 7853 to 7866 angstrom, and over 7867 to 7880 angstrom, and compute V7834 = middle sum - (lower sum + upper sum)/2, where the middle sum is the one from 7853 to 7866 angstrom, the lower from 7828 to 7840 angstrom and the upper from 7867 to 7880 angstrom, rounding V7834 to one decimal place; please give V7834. -1.4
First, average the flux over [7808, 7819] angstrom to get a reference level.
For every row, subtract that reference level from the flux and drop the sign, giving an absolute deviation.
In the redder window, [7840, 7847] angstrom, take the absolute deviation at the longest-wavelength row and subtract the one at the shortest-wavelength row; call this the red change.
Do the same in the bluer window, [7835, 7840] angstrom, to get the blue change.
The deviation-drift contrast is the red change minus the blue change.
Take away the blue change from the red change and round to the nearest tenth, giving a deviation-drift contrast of 0.0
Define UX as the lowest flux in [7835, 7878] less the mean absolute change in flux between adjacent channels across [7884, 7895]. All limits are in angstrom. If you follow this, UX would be 1.52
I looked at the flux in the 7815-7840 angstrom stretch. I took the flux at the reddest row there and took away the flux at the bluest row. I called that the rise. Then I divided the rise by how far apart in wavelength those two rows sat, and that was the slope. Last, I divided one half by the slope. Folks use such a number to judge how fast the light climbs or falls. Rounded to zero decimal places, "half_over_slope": -80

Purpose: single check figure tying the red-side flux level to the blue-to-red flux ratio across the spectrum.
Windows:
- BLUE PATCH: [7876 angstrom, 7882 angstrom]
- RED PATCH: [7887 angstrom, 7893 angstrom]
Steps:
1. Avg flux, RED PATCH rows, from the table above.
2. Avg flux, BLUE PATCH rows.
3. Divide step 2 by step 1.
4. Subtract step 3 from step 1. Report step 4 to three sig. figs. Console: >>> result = 1.43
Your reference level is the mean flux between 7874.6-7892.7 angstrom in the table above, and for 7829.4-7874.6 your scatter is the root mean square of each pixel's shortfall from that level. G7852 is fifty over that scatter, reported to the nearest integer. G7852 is 93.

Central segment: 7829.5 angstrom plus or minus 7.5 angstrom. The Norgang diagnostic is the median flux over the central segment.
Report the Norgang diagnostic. 2.4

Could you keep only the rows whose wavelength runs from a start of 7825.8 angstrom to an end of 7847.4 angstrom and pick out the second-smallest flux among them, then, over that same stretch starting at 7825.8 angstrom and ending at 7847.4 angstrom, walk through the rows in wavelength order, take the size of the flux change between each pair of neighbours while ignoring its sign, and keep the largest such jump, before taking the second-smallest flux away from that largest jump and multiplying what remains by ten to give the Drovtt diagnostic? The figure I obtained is -20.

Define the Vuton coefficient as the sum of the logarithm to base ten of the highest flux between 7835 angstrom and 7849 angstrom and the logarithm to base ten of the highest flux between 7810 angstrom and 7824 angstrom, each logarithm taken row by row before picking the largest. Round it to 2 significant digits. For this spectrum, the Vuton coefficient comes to 0.80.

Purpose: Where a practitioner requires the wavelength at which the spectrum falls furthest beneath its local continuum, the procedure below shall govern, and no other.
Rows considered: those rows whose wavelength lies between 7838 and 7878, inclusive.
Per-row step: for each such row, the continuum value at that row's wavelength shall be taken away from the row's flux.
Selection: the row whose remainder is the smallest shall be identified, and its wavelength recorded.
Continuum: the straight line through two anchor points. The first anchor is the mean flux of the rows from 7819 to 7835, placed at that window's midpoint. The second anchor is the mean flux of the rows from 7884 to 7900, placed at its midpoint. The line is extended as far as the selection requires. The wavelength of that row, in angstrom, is 7853.74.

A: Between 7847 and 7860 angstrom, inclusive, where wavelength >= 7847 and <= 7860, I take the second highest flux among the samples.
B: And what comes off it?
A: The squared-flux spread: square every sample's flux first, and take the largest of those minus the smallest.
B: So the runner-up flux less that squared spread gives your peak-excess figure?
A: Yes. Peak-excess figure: 0.7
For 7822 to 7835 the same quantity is 1.3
